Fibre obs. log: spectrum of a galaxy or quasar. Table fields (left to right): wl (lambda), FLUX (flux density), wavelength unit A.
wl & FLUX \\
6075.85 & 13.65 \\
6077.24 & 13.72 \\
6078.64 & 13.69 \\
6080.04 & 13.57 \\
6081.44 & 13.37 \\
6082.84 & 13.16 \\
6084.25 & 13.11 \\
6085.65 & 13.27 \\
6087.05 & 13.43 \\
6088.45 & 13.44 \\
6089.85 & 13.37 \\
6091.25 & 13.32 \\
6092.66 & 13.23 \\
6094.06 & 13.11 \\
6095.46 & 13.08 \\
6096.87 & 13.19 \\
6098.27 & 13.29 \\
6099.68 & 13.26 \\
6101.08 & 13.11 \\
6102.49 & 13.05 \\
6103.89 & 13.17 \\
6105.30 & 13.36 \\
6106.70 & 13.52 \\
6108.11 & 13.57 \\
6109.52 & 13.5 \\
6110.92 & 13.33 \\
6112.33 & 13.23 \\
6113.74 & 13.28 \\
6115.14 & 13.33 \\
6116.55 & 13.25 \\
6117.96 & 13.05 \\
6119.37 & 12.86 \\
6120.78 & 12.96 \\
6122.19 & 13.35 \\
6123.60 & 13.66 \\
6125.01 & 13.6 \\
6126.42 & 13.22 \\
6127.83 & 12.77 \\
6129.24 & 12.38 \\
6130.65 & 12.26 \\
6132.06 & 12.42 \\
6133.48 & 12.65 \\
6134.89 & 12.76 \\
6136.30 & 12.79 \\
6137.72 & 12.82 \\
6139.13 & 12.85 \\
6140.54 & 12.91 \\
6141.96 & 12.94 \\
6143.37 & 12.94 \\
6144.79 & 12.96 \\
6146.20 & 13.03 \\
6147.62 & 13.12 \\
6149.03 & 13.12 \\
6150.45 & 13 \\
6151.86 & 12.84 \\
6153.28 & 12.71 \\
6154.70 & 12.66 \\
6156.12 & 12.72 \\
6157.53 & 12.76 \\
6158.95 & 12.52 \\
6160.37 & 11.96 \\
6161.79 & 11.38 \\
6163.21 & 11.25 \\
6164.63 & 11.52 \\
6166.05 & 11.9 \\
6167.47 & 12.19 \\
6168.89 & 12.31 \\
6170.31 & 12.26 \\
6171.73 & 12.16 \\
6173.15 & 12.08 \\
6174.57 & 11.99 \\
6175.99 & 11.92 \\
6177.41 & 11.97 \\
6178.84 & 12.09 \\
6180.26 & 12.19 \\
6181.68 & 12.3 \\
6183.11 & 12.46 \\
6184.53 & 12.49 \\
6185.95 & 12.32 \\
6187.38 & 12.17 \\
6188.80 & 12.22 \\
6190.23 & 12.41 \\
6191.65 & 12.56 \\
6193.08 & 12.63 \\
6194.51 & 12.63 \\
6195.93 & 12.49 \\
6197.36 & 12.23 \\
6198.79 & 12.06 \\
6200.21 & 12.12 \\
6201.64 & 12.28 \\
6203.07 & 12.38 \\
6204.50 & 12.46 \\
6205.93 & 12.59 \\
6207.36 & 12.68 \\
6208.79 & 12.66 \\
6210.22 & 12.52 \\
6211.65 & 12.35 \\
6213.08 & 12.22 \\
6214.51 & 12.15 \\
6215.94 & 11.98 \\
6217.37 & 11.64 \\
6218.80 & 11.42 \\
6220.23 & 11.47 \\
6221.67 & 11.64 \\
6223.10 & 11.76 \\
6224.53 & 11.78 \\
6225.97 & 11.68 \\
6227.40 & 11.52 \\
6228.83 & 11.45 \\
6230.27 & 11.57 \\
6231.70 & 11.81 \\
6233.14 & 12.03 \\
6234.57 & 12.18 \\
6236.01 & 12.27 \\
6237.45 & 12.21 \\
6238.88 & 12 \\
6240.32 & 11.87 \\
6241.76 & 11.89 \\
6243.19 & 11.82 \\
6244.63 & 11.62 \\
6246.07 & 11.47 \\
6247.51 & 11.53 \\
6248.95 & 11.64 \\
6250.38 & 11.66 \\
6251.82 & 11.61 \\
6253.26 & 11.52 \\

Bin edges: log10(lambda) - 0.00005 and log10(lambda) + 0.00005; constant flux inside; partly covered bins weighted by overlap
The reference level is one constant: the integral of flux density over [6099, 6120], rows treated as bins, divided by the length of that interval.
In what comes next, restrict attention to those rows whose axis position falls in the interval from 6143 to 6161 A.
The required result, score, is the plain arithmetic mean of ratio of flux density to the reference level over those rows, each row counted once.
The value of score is 0.96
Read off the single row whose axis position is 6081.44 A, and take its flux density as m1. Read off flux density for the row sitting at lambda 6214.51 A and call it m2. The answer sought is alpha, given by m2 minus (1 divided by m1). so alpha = 12.1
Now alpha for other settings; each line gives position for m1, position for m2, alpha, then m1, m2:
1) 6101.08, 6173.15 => 12.0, 13.11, 12.08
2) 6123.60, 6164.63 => 11.4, 13.66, 11.52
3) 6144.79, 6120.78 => 12.9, 12.96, 12.96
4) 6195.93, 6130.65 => 12.2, 12.49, 12.26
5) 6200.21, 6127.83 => 12.7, 12.12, 12.77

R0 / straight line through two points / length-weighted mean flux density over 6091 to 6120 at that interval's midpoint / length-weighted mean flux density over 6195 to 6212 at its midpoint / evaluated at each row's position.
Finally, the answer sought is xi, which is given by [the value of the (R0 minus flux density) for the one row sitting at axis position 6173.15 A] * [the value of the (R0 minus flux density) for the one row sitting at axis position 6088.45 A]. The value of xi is -0.032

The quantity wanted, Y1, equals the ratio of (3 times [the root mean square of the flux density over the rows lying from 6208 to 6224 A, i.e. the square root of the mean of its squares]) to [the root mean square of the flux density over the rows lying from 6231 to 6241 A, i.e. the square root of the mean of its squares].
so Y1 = 3.0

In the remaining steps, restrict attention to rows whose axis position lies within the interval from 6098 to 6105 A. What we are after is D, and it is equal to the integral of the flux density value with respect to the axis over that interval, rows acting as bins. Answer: 92.2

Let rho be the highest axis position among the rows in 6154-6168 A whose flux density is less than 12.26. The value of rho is 6167.47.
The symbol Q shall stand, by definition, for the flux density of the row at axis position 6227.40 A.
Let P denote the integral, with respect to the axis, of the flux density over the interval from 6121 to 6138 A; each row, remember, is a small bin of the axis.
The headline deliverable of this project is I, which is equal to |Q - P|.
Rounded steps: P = 219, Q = 11.52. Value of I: 208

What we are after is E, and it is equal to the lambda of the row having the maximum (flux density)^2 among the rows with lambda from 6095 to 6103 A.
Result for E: 6098.27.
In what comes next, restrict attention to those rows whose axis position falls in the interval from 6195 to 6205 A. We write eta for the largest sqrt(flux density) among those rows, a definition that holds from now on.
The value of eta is 3.53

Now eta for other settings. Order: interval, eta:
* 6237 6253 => 3.49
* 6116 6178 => 3.70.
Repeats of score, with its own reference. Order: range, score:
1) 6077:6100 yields 1.01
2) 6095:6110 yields 1.00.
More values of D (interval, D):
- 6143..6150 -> 91.2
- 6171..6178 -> 84.3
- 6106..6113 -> 94.0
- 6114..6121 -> 91.8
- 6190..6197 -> 87.8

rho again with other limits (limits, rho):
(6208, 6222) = 6221.67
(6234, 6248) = 6247.51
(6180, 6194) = 6188.80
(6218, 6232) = 6231.70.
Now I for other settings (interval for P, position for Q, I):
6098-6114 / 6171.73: 201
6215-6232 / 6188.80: 186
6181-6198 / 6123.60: 197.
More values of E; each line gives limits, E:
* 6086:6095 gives 6088.45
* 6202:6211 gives 6207.36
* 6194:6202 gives 6194.51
